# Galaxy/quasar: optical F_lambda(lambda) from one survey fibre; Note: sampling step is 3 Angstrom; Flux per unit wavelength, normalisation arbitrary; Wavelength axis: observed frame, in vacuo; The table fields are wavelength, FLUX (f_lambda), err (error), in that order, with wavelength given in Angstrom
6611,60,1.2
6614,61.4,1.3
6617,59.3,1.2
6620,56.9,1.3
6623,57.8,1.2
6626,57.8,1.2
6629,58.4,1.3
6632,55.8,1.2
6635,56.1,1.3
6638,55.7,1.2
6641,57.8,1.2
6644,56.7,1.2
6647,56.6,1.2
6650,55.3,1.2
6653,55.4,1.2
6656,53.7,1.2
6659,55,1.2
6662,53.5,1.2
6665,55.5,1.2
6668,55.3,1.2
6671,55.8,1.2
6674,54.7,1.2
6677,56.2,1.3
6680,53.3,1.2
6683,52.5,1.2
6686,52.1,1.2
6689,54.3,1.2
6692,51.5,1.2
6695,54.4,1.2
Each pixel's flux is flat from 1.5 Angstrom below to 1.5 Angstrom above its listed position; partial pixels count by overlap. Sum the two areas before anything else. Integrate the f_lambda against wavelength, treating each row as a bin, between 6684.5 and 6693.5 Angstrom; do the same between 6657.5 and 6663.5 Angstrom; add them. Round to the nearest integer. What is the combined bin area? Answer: 799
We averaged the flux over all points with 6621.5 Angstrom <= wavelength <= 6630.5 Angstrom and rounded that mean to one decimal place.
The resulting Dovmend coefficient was 58.0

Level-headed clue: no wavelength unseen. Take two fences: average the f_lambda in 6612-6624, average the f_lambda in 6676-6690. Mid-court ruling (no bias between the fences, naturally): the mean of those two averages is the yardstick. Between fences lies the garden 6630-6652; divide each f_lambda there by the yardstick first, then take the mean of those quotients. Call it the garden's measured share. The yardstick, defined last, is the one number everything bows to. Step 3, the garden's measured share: 1.00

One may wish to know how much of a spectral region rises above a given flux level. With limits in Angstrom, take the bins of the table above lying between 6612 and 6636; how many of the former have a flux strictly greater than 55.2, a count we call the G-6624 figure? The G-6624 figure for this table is 8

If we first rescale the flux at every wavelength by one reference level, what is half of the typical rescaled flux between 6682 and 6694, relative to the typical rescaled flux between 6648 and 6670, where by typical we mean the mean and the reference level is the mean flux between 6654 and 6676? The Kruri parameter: 0.480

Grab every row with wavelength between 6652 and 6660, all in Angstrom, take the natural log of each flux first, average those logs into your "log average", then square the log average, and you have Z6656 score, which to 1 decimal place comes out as 16.0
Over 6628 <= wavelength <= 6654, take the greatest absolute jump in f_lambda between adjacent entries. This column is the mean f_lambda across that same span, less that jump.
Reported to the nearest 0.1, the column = 53.8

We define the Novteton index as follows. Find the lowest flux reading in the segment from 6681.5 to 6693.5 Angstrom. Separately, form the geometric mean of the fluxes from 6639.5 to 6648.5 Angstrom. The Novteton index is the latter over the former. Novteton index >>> 1.11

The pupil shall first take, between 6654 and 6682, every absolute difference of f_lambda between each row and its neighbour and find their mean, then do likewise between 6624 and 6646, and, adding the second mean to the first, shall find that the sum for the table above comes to 2.6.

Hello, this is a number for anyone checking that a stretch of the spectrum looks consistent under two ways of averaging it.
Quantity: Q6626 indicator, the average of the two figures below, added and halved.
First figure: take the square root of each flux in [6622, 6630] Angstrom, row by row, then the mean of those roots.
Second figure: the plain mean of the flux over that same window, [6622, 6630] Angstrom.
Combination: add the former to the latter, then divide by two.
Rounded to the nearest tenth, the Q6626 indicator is 32.8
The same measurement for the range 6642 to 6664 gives 31.3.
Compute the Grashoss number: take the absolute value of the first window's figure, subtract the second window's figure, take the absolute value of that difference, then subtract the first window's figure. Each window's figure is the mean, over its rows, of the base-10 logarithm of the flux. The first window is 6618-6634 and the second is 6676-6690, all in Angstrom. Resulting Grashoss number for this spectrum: -1.73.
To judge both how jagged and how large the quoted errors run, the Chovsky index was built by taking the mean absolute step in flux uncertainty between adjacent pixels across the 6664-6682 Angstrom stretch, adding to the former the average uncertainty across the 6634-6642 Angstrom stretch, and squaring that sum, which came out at 1.62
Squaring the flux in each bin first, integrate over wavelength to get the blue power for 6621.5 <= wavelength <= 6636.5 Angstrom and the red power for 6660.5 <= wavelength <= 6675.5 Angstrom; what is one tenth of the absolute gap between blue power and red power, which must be 374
